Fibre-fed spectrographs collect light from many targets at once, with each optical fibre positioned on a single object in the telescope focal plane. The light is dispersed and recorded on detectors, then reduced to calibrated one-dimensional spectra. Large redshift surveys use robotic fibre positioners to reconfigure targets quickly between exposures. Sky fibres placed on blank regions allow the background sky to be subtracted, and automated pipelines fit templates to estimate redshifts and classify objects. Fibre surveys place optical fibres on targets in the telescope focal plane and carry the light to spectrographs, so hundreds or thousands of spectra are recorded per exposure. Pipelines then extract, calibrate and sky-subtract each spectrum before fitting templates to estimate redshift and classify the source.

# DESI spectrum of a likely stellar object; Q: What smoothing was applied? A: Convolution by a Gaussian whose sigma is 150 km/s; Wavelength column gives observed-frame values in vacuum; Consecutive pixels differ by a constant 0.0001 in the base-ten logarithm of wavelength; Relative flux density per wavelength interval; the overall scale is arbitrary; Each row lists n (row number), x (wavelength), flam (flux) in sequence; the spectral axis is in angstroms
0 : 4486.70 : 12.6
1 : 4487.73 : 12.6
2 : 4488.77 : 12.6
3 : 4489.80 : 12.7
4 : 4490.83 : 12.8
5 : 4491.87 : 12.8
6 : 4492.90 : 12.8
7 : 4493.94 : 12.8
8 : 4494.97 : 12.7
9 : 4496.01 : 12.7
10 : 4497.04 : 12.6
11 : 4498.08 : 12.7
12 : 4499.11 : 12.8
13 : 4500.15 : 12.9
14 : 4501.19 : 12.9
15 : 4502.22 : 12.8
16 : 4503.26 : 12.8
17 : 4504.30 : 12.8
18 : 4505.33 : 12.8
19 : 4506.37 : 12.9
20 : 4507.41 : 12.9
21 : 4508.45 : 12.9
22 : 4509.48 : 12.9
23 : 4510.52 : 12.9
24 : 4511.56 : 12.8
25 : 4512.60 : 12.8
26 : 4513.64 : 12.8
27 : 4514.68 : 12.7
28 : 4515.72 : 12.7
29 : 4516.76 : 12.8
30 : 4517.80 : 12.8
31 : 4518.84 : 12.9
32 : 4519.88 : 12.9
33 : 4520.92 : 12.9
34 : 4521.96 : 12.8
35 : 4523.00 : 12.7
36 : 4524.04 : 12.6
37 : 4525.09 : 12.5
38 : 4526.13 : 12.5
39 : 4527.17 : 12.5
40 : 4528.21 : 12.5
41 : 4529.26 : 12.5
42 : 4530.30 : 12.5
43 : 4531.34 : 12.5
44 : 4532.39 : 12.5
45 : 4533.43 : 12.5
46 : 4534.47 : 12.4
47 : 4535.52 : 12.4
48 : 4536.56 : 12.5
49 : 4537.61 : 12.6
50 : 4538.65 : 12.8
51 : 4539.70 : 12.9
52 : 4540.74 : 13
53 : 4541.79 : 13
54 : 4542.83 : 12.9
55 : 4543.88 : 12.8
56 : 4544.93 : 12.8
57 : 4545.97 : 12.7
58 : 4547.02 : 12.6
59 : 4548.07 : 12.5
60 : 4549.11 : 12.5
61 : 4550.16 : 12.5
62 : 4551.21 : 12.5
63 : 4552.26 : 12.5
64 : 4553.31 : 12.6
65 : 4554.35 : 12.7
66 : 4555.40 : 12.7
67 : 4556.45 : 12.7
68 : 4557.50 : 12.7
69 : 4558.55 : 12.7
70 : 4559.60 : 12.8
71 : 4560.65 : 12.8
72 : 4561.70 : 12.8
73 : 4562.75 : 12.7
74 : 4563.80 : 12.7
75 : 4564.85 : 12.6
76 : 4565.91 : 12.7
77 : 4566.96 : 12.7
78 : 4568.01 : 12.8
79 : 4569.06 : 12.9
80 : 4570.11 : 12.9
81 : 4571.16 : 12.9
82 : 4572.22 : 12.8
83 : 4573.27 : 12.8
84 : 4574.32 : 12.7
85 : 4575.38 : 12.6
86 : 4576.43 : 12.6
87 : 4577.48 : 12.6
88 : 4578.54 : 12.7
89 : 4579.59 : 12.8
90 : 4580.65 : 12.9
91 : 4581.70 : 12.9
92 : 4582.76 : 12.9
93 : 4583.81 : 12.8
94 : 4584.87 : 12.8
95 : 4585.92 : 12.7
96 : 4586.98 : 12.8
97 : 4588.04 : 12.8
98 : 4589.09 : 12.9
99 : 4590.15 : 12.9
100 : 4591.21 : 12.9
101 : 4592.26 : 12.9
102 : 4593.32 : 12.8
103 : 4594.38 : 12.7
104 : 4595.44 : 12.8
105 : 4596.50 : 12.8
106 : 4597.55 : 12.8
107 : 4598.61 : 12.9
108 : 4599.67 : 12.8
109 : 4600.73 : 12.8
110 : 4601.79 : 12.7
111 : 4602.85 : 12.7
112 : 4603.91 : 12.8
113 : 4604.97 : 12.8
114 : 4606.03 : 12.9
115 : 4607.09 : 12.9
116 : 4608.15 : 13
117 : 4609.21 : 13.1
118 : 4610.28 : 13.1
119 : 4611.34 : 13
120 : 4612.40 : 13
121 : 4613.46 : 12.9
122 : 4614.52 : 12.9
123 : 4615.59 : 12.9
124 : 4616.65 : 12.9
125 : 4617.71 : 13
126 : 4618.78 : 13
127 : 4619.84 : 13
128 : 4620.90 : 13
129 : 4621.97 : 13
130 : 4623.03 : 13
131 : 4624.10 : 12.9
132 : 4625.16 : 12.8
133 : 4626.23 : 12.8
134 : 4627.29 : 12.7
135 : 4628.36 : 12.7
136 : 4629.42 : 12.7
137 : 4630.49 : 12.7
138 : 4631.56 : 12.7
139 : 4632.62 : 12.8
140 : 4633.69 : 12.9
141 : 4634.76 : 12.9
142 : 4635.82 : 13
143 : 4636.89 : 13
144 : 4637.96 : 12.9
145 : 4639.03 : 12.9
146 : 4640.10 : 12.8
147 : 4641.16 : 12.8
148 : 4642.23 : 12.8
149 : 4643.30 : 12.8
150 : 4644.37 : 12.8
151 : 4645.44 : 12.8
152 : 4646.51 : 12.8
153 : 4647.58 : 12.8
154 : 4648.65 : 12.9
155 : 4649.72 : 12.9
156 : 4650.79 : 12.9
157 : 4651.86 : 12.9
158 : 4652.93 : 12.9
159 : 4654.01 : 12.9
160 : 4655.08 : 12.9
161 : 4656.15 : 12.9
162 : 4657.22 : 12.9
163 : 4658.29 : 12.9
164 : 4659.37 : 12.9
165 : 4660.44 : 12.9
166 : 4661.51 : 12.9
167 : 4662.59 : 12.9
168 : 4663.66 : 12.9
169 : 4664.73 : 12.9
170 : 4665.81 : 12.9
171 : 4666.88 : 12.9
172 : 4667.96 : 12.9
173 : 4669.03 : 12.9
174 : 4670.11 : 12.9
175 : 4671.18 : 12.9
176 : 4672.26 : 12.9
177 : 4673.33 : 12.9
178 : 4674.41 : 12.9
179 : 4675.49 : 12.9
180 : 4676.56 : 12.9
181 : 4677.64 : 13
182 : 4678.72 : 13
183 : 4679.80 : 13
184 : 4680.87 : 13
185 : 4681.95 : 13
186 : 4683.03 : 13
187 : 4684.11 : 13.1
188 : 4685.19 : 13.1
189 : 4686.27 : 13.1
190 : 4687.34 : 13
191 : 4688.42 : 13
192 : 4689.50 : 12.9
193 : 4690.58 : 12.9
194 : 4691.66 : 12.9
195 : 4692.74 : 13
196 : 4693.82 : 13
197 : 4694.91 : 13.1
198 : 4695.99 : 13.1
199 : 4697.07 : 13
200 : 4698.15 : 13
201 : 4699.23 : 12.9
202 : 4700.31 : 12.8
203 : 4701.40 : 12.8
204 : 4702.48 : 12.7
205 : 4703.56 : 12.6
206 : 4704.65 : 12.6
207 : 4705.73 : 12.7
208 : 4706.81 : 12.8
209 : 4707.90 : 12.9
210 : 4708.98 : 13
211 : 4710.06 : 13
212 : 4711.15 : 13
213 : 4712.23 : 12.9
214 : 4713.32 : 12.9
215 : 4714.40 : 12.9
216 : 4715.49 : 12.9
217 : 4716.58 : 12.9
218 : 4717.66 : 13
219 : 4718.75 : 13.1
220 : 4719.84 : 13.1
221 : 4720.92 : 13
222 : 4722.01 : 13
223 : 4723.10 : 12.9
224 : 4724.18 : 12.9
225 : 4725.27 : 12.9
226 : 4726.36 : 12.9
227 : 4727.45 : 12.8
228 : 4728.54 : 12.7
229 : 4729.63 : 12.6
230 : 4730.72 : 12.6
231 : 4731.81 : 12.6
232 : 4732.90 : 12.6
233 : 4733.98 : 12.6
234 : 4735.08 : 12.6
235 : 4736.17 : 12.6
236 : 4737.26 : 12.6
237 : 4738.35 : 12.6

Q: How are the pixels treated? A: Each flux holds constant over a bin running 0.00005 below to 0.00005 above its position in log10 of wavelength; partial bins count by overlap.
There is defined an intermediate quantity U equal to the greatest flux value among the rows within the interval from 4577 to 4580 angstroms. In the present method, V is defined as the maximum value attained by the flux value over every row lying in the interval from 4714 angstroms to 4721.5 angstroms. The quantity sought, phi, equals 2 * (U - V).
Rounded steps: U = 12.8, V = 13.1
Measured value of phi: -0.60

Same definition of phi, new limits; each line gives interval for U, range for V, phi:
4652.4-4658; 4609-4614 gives -0.40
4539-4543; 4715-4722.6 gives -0.20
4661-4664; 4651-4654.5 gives 0.00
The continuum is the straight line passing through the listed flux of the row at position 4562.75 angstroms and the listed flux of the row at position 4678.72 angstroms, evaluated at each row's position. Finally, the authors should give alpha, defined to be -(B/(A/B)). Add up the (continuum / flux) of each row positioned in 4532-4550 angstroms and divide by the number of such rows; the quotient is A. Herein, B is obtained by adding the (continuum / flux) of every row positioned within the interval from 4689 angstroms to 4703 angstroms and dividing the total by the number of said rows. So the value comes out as -1.02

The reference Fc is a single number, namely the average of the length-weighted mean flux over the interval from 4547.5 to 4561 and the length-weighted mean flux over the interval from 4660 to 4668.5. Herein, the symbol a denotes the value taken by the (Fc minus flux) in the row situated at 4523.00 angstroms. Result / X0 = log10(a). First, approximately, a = 0.07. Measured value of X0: -1.2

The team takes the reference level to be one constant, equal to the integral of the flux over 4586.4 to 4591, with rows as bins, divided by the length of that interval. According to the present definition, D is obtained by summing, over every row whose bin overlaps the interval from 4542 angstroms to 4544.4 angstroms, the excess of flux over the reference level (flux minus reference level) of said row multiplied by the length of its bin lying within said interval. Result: 0.09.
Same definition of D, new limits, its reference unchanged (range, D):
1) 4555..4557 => -0.26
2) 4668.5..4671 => 0.17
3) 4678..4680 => 0.34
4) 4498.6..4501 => 0.06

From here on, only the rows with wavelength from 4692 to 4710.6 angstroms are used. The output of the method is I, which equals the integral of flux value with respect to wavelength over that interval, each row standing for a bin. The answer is 240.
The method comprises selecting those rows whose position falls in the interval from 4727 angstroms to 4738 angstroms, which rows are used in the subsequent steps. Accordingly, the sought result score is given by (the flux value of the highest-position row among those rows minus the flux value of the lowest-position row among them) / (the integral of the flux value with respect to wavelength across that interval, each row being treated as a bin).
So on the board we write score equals -0.0014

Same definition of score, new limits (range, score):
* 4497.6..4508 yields 0.0015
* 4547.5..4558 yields 0.0015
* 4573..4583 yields 0.0008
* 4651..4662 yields 0.0000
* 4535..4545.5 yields 0.0030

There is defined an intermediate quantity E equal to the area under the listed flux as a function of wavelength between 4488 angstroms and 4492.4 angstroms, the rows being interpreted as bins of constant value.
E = 56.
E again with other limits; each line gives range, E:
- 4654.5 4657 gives 32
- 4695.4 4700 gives 60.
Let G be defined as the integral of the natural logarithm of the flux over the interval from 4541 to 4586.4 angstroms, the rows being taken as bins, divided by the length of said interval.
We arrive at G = 2.54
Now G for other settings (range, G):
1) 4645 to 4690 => 2.56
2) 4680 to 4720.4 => 2.56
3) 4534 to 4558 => 2.54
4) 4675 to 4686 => 2.56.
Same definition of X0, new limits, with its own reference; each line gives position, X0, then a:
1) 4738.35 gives -0.8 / 0.17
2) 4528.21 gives -0.6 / 0.27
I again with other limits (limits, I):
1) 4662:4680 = 232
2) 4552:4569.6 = 224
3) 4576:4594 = 230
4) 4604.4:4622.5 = 235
